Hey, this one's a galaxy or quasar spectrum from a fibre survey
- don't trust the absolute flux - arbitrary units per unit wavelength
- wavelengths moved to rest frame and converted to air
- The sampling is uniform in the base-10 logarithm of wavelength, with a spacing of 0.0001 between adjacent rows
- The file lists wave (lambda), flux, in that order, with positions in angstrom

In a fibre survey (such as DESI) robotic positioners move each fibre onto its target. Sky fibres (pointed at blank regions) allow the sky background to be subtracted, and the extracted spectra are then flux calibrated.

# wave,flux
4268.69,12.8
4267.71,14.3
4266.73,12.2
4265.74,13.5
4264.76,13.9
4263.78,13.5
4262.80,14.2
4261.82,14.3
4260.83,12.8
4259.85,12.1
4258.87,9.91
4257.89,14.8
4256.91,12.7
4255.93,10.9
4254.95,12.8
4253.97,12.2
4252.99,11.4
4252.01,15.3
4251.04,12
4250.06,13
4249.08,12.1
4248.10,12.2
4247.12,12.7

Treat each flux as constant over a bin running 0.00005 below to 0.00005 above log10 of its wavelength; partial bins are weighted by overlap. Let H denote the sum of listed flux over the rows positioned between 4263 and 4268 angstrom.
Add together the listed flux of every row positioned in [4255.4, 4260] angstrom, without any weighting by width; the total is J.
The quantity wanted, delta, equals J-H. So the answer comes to -7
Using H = 67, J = 60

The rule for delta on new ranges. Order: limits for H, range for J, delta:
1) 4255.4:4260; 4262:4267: 7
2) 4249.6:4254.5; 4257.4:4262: 0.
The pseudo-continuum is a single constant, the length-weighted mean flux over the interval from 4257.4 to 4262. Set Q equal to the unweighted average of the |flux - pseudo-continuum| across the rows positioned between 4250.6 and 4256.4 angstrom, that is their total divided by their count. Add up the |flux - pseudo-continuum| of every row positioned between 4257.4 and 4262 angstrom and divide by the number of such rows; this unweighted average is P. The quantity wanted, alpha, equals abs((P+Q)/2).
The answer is 1.30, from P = 1.45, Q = 1.15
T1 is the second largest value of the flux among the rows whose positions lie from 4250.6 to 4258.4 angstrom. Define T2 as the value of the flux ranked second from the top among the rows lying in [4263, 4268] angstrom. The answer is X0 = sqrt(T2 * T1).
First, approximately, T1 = 14.8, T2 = 13.9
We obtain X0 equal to 14.3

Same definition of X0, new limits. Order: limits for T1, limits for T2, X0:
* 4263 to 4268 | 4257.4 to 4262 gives 14.1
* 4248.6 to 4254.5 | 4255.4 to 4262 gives 13.6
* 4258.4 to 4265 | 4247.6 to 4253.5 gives 13.6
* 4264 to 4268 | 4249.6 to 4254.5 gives 13.4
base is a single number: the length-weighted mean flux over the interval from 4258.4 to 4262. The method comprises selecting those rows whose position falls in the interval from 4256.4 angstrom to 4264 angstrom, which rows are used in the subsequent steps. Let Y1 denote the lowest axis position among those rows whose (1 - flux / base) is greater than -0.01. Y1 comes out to 4258.87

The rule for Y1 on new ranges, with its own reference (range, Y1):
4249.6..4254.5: 4251.04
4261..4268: 4266.73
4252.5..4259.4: 4252.99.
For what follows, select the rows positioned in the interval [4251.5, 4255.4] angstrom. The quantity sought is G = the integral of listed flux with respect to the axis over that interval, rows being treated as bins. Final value 50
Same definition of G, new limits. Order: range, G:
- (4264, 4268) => 54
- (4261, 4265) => 55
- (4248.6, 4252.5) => 51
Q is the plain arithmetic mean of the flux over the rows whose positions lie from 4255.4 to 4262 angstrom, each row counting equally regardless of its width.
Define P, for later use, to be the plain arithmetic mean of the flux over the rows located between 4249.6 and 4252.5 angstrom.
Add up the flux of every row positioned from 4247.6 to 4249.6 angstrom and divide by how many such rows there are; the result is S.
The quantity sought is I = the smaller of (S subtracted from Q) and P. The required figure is 0.35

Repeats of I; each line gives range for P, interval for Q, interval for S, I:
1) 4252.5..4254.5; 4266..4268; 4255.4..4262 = 0.75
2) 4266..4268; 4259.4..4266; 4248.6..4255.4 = 0.79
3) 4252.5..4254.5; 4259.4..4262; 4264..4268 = -0.41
